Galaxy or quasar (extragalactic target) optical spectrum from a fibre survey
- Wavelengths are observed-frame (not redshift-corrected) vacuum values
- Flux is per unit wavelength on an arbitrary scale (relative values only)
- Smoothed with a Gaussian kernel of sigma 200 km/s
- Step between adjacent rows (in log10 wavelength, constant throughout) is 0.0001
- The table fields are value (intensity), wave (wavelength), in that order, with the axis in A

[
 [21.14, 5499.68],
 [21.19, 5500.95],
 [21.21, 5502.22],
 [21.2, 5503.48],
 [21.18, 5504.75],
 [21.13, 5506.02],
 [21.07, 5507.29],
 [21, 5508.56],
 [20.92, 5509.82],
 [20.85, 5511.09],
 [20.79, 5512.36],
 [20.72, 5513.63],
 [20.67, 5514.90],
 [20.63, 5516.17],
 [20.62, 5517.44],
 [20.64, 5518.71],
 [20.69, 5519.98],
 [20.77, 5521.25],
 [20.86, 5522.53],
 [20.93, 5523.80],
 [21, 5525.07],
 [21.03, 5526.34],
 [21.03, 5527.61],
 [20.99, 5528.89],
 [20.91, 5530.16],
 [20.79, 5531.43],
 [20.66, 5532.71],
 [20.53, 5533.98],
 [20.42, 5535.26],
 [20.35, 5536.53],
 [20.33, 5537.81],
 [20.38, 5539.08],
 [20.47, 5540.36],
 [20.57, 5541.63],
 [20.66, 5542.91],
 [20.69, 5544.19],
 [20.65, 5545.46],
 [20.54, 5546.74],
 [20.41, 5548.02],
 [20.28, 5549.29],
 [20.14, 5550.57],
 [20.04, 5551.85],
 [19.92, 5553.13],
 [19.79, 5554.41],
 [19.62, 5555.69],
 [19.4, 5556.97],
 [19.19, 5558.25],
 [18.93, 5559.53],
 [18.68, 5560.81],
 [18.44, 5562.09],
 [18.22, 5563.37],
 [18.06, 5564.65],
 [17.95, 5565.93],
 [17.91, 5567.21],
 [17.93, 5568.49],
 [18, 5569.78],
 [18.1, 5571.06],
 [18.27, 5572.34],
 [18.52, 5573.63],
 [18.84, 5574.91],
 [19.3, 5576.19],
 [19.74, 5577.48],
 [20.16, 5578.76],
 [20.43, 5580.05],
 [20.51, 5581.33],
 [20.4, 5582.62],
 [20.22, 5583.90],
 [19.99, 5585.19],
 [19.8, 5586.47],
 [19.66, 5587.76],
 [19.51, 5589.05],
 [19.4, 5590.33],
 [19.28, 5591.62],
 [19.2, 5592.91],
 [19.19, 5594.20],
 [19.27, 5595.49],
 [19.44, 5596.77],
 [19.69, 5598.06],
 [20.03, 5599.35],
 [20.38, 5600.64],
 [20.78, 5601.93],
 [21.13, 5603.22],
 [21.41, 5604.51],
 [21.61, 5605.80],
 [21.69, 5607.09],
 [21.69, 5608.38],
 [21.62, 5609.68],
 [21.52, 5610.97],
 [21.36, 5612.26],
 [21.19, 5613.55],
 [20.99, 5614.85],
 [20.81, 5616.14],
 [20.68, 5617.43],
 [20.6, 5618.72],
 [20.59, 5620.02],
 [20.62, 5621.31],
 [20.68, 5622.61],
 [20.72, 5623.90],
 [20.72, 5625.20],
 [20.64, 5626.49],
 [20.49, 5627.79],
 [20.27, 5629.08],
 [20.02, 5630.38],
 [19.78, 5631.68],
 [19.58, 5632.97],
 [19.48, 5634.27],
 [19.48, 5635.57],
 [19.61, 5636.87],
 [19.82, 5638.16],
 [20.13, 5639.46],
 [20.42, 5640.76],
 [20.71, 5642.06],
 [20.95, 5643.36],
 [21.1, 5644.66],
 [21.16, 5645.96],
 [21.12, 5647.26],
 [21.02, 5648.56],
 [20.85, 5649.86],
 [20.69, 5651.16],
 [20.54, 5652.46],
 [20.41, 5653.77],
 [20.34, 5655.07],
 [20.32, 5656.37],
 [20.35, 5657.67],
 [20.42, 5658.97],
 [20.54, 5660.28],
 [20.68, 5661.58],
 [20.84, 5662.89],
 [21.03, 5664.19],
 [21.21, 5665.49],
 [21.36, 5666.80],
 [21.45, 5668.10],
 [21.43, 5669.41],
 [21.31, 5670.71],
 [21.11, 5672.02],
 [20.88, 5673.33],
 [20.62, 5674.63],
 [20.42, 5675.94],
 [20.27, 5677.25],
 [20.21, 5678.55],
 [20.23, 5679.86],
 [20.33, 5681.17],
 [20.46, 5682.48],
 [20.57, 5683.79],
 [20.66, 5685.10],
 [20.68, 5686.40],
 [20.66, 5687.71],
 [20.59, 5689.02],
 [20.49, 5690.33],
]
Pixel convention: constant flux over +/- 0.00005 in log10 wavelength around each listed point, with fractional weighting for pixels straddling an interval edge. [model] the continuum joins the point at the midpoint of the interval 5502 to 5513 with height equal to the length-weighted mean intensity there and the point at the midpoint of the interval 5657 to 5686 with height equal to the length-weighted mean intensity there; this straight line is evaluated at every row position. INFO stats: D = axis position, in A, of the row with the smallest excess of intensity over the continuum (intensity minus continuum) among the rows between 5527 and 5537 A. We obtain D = 5536.53 A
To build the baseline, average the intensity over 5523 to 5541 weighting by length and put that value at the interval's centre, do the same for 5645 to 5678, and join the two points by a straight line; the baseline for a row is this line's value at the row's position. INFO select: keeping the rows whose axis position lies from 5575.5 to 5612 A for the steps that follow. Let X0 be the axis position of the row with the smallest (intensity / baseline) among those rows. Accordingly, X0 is 5594.20 A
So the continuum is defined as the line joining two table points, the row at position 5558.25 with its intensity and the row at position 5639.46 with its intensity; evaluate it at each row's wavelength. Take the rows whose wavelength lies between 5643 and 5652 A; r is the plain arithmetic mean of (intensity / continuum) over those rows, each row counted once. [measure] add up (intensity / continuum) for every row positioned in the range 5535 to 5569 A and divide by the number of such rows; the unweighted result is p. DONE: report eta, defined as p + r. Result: 2.06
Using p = 1.03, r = 1.04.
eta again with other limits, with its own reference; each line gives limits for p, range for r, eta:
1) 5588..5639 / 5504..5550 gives 2.13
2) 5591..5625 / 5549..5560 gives 2.07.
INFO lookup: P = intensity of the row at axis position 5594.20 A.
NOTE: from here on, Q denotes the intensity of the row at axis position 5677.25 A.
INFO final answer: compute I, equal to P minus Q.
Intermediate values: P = 19.19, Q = 20.27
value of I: -1.1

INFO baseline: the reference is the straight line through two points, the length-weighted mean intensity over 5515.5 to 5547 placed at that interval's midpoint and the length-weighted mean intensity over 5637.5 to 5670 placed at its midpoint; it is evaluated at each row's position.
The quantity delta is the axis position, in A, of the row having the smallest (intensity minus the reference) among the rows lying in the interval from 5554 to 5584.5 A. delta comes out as 5567.21 A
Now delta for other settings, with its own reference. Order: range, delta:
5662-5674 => 5662.89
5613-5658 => 5635.57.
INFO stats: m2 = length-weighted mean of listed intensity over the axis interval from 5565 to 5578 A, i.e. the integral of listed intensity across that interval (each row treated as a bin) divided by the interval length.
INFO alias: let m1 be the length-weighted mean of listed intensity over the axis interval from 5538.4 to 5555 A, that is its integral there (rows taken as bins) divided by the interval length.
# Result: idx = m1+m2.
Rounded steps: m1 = 20.35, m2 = 18.4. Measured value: 38.8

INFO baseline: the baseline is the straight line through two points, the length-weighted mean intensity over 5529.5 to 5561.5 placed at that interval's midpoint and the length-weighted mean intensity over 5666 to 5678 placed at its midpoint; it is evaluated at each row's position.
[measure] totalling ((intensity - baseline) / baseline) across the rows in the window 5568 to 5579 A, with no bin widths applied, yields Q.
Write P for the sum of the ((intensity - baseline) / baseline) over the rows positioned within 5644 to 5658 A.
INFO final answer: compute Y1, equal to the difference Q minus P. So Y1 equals -0.6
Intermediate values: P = -0.1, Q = -0.70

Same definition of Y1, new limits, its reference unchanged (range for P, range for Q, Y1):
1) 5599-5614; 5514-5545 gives 0.4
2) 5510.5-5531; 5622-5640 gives -1.1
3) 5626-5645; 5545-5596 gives -1.5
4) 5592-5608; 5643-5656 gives 0.1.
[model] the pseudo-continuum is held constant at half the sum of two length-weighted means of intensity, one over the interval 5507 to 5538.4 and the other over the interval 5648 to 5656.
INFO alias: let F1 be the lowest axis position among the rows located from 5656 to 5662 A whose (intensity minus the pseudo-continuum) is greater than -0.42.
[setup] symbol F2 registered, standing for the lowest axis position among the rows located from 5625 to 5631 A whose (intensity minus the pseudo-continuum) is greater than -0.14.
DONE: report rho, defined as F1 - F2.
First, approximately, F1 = 5656.37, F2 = 5625.20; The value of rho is 31.2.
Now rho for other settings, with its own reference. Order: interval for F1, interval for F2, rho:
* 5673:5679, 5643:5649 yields 30.0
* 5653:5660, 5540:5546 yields 112.1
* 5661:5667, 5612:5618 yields 49.3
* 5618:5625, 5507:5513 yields 111.4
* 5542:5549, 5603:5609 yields -60.3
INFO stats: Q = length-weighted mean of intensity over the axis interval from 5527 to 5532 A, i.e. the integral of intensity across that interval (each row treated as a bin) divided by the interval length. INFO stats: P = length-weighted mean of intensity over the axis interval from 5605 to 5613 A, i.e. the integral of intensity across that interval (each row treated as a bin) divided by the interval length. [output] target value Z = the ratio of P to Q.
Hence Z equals 1.03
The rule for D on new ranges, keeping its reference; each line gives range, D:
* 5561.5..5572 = 5567.21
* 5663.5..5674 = 5673.33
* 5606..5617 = 5616.14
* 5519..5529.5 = 5519.98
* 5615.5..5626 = 5620.02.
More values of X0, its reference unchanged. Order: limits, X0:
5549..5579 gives 5567.21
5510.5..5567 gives 5565.93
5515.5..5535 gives 5533.98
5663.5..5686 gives 5678.55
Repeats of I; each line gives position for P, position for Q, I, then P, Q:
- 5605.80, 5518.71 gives 1.0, 21.61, 20.64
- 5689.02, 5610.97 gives -0.9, 20.59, 21.52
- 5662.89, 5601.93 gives 0.1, 20.84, 20.78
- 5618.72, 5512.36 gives -0.2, 20.6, 20.79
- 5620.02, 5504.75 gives -0.6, 20.59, 21.18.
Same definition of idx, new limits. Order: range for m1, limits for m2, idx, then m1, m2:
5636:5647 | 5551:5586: 39.6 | 20.49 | 19.1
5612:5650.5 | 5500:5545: 41.3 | 20.51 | 20.8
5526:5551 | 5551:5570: 39.4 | 20.59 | 18.8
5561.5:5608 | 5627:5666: 40.0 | 19.53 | 20.4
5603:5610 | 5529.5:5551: 42.1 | 21.53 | 20.5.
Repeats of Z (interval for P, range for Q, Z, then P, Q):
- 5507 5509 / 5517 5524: 1.01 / 21.0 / 20.7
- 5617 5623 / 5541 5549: 1.00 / 20.6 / 20.6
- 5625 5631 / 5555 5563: 1.07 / 20.4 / 19.0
